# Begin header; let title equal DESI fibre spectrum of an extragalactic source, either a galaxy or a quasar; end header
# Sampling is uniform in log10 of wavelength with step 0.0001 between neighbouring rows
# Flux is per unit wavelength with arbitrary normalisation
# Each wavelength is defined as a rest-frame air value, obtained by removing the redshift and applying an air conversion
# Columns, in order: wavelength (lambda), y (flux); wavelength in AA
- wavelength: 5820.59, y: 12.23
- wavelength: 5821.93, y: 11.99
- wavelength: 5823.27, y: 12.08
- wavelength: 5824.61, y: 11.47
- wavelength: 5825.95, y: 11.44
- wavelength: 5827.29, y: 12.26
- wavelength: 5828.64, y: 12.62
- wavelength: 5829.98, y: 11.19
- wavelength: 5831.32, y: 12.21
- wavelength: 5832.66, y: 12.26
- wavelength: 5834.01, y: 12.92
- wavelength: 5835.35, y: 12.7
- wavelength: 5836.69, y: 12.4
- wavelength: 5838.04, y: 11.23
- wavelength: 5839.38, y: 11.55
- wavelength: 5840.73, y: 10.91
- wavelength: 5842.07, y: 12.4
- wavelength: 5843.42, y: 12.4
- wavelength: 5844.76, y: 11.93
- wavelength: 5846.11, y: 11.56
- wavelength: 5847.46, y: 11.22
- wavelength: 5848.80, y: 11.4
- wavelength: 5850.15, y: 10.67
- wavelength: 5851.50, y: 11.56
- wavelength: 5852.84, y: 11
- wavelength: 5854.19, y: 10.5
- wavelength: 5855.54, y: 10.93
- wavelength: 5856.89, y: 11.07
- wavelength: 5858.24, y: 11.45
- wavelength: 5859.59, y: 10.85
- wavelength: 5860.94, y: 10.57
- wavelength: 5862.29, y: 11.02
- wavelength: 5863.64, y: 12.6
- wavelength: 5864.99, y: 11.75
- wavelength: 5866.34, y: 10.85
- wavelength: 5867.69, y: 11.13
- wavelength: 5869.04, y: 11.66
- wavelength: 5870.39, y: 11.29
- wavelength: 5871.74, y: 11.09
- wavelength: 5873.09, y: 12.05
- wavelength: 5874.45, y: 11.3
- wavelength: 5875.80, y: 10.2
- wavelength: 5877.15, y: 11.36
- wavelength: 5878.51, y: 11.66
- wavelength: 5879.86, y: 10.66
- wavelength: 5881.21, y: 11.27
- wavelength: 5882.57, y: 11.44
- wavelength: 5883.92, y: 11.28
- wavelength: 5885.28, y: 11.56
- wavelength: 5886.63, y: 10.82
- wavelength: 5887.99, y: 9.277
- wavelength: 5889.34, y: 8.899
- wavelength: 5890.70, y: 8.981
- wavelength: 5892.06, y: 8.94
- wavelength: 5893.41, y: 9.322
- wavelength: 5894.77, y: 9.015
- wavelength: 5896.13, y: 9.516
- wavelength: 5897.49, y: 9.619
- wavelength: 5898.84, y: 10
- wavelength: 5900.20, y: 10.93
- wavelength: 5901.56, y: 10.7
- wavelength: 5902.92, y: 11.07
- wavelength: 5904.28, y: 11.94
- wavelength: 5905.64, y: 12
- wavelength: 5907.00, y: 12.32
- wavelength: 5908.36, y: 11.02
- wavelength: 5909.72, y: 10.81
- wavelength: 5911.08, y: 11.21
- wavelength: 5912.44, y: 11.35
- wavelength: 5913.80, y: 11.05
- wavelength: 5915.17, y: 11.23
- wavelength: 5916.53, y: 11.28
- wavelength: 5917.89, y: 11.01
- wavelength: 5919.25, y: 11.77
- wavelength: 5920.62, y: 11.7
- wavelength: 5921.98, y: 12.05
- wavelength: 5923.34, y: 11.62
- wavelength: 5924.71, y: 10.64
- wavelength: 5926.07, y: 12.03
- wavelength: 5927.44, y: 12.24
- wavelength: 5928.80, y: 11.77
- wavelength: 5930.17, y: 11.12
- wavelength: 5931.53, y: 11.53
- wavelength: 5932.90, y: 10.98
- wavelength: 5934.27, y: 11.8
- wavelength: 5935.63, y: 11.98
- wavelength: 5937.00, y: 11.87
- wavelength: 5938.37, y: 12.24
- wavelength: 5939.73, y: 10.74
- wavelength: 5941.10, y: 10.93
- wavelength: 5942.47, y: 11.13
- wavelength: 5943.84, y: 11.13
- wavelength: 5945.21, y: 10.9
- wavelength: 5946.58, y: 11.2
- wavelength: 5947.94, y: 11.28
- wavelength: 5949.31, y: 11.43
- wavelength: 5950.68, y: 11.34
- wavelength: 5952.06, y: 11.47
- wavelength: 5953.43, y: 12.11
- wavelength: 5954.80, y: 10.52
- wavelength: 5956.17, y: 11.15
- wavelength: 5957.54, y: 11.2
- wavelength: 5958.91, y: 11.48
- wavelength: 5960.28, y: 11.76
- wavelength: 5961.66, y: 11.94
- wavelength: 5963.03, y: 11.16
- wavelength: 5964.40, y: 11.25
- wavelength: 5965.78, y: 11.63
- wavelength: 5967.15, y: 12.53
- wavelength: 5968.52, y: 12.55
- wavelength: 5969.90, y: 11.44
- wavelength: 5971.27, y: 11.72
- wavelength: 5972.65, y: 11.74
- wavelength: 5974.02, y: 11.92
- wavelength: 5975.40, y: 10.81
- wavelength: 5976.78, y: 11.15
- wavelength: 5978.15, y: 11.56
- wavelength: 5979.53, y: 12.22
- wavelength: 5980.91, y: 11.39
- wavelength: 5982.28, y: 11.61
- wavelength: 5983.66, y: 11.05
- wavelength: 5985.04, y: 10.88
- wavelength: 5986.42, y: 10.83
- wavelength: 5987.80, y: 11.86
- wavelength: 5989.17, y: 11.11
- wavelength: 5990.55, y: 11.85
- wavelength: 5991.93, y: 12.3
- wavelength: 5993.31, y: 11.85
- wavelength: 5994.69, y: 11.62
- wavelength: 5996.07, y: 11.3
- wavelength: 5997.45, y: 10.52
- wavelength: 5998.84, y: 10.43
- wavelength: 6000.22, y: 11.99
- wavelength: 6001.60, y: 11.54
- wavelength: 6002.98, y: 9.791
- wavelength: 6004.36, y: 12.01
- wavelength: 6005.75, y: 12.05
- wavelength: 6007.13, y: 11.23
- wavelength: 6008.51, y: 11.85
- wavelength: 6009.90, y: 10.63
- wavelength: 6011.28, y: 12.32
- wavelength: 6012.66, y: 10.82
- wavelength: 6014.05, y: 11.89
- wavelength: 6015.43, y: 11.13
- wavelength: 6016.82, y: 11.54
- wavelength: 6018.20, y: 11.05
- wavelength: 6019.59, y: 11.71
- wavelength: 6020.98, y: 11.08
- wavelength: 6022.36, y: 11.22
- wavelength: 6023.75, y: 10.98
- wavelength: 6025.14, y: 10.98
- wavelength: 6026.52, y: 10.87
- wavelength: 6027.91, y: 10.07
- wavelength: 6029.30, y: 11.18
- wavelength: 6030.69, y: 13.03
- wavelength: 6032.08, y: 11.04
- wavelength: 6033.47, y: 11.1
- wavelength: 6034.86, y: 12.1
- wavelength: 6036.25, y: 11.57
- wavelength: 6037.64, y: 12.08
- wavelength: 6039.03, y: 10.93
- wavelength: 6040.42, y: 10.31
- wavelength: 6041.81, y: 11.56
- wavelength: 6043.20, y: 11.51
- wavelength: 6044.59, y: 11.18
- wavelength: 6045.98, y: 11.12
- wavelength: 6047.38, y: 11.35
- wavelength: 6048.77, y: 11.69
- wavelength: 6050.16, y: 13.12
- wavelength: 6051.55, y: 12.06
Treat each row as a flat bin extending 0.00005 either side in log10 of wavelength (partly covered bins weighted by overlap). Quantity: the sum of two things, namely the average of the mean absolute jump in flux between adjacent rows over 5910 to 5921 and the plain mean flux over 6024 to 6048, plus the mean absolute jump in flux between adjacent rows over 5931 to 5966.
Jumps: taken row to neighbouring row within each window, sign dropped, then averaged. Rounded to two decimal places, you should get 6.16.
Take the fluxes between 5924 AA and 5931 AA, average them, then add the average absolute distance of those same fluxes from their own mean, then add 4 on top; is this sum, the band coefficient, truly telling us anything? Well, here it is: 16.1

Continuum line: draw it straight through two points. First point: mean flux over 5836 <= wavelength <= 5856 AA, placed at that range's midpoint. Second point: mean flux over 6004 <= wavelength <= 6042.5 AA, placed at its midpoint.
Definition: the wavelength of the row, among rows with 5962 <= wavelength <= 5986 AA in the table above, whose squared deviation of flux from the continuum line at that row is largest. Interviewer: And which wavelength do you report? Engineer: 5968.52 AA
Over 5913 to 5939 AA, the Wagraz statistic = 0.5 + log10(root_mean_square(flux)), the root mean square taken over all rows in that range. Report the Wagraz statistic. 1.56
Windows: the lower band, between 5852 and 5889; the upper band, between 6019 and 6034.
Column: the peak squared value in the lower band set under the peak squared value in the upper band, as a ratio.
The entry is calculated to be 1.07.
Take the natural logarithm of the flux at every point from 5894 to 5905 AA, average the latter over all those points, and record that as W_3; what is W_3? 2.33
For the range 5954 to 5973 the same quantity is 2.45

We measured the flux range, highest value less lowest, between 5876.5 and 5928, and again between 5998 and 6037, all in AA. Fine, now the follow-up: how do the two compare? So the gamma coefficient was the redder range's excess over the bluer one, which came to -0.2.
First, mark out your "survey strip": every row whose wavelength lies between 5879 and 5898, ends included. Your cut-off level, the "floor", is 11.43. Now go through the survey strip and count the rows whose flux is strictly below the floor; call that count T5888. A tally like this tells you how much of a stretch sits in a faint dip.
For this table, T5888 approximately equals 12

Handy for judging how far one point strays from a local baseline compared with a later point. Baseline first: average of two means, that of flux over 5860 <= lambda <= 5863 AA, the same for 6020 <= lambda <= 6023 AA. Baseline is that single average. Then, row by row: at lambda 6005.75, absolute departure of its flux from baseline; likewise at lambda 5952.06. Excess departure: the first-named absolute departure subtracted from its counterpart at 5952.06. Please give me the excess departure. -0.6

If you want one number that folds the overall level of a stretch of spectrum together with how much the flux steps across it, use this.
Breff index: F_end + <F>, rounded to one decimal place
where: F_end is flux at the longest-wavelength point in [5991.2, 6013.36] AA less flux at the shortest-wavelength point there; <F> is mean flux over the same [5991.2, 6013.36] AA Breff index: 9.9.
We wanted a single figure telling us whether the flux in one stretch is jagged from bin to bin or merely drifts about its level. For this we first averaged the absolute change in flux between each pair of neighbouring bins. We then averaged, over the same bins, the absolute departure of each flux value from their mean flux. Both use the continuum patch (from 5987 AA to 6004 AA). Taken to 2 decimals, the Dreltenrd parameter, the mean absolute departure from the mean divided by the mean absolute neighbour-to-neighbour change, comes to 0.87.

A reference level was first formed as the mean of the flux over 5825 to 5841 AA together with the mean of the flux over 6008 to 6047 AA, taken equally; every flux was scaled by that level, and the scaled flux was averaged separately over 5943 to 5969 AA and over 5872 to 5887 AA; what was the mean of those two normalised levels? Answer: 0.975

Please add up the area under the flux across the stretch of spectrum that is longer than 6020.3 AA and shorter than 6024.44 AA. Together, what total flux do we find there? 46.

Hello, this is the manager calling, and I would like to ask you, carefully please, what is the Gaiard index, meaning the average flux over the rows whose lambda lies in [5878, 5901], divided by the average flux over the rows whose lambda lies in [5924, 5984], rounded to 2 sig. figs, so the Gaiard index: 0.89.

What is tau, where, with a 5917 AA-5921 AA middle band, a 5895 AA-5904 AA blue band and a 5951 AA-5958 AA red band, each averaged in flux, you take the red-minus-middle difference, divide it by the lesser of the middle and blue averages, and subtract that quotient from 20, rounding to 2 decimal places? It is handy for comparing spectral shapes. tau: 20.02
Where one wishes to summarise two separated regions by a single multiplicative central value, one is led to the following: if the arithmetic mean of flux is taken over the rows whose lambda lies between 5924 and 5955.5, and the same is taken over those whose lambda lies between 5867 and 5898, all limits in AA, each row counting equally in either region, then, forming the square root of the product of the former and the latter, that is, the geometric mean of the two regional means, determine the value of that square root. 11.0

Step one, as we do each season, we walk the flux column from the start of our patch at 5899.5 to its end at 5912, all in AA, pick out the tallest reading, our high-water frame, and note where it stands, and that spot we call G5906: 5907.00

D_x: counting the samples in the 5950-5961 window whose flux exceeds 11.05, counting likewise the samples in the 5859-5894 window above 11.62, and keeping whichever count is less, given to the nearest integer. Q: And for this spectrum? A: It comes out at 5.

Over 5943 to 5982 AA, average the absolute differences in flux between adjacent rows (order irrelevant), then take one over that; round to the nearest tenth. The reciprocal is 2.3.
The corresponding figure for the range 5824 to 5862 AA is 1.9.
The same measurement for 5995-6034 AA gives 1.2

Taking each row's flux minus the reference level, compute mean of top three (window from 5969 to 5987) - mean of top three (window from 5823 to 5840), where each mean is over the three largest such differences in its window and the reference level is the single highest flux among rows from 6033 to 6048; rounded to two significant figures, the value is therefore -0.79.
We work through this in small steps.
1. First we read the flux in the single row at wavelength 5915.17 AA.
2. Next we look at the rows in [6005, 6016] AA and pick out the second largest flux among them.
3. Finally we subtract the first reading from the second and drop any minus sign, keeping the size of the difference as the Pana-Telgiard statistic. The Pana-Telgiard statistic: 0.82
